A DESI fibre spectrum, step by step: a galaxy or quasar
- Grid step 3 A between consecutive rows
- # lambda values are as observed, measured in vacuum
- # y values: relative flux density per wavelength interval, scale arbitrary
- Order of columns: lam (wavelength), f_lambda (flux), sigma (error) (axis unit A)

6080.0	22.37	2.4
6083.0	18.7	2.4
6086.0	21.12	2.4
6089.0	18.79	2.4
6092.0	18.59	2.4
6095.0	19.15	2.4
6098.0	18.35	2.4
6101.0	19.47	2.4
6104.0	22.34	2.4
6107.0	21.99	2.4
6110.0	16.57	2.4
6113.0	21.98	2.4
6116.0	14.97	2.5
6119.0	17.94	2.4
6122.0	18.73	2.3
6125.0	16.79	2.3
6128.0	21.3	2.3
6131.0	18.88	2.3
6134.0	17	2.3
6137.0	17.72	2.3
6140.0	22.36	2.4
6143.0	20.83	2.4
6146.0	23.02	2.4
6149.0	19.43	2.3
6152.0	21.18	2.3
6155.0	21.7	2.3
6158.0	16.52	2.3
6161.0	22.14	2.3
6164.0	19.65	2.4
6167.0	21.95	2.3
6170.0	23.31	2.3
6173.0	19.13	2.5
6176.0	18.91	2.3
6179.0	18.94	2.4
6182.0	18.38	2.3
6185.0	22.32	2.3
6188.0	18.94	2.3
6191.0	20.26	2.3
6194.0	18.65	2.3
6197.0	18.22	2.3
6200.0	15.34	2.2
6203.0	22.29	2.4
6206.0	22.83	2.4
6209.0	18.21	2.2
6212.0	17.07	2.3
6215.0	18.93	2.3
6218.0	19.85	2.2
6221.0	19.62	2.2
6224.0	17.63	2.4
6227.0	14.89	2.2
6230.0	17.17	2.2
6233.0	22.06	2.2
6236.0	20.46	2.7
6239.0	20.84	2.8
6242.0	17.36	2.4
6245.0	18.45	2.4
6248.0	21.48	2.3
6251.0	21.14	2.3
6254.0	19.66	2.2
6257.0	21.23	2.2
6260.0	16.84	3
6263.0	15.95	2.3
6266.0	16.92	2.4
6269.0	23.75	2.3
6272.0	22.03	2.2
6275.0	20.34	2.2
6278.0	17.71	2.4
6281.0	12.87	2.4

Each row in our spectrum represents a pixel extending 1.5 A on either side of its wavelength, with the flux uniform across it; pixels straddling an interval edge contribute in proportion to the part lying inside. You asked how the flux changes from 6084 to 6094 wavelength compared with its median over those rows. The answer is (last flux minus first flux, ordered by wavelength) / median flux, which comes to -0.135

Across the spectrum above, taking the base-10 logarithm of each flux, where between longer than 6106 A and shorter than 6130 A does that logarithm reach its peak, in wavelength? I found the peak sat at 6107.0 A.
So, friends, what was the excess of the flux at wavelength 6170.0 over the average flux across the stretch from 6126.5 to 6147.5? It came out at 3.2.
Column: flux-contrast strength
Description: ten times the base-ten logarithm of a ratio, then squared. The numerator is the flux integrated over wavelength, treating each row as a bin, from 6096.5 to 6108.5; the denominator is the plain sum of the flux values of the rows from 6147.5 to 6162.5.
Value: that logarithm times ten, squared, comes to 15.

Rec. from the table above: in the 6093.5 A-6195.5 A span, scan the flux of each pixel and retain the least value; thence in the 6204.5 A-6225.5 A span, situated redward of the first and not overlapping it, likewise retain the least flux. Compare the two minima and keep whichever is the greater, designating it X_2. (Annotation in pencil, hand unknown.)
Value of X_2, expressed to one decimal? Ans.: 17.1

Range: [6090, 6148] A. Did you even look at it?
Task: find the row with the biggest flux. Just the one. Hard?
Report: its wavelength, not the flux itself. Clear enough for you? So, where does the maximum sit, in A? 6146.0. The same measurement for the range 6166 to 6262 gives 6170.0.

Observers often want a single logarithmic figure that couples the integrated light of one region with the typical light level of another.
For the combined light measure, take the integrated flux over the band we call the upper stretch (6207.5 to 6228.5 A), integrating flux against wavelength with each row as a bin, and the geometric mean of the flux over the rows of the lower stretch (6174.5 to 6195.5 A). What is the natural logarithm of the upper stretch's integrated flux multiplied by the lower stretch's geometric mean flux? 8.9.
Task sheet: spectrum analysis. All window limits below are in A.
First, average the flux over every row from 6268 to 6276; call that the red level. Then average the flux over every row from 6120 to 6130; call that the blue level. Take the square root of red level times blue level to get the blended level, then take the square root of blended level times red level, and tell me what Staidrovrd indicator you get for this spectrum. 21.2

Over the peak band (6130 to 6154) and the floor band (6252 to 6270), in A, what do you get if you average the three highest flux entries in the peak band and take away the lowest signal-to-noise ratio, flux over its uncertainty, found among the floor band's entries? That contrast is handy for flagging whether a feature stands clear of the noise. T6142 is 16.6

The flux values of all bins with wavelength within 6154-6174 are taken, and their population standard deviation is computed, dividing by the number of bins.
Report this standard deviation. 2.2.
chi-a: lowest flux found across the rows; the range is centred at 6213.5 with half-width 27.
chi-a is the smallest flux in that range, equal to 14.89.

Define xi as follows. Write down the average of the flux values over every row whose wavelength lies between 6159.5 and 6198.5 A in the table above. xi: 20.1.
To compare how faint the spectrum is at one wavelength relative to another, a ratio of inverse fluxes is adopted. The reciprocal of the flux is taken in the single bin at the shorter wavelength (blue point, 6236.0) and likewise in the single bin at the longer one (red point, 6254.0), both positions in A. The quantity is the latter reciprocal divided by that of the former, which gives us 1.04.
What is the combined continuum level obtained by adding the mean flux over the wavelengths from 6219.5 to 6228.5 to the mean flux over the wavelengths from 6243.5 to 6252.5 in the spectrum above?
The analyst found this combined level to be 37.7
